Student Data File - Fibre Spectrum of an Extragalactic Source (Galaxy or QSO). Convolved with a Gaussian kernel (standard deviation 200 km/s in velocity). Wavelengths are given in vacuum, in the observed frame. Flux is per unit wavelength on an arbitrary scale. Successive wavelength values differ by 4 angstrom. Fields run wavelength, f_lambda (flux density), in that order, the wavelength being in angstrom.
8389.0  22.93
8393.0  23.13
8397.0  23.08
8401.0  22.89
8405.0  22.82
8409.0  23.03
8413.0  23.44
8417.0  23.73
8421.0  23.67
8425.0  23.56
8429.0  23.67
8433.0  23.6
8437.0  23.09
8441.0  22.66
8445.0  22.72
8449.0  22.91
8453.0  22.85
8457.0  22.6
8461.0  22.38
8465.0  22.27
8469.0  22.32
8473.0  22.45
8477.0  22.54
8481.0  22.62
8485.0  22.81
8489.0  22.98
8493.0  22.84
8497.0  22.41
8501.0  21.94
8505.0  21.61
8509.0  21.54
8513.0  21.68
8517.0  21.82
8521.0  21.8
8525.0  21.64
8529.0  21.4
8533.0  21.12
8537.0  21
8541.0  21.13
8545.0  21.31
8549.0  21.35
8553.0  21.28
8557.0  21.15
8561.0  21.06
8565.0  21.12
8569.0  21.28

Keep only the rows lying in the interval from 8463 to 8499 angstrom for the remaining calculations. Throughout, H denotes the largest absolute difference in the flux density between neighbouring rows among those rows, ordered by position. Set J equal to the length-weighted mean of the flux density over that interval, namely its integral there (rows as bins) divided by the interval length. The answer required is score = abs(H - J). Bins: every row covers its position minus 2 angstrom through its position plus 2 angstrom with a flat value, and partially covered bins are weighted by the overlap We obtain 22.2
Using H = 0.43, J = 22.6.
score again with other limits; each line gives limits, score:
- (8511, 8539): 21.2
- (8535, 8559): 21.0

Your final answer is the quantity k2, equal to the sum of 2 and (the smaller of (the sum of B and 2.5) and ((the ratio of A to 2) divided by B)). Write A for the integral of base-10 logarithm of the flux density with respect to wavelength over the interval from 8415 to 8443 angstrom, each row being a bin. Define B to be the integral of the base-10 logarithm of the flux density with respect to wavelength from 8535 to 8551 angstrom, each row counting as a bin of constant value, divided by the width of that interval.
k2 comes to 5.83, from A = 38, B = 1.33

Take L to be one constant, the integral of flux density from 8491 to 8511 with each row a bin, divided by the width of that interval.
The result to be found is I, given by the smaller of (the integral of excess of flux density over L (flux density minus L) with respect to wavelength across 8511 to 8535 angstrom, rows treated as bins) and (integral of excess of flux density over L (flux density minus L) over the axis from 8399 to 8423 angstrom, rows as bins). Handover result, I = -12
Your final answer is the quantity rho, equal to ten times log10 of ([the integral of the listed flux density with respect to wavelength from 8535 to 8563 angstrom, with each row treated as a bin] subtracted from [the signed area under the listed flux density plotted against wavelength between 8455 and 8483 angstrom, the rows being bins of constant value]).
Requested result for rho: 15.5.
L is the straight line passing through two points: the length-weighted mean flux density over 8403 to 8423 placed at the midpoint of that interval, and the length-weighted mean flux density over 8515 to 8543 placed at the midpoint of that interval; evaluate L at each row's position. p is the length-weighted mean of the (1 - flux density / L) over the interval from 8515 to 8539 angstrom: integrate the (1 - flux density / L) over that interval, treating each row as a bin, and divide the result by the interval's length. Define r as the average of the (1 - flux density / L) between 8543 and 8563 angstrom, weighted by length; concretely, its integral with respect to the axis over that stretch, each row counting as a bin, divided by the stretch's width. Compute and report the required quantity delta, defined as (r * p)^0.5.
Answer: 0.003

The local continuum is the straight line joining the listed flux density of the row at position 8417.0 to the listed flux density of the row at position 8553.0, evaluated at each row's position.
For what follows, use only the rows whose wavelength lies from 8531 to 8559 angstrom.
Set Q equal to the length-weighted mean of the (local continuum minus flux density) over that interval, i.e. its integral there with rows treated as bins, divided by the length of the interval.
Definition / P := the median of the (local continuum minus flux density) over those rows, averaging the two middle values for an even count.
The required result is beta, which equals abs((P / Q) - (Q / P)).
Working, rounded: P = 0.11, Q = 0.23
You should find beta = 1.5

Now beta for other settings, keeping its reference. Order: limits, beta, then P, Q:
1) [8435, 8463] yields 0.0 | 0.41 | 0.41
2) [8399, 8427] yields 0.6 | 0.36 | 0.50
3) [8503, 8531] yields 0.2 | 0.31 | 0.29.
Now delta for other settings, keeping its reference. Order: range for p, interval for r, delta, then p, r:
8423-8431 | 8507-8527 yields 0.009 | -0.022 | -0.0038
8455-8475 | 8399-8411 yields 0.009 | 0.003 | 0.0237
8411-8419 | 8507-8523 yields 0.006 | -0.012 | -0.0029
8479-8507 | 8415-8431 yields 0.021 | -0.020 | -0.0209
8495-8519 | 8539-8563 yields 0.004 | -0.002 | -0.0077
